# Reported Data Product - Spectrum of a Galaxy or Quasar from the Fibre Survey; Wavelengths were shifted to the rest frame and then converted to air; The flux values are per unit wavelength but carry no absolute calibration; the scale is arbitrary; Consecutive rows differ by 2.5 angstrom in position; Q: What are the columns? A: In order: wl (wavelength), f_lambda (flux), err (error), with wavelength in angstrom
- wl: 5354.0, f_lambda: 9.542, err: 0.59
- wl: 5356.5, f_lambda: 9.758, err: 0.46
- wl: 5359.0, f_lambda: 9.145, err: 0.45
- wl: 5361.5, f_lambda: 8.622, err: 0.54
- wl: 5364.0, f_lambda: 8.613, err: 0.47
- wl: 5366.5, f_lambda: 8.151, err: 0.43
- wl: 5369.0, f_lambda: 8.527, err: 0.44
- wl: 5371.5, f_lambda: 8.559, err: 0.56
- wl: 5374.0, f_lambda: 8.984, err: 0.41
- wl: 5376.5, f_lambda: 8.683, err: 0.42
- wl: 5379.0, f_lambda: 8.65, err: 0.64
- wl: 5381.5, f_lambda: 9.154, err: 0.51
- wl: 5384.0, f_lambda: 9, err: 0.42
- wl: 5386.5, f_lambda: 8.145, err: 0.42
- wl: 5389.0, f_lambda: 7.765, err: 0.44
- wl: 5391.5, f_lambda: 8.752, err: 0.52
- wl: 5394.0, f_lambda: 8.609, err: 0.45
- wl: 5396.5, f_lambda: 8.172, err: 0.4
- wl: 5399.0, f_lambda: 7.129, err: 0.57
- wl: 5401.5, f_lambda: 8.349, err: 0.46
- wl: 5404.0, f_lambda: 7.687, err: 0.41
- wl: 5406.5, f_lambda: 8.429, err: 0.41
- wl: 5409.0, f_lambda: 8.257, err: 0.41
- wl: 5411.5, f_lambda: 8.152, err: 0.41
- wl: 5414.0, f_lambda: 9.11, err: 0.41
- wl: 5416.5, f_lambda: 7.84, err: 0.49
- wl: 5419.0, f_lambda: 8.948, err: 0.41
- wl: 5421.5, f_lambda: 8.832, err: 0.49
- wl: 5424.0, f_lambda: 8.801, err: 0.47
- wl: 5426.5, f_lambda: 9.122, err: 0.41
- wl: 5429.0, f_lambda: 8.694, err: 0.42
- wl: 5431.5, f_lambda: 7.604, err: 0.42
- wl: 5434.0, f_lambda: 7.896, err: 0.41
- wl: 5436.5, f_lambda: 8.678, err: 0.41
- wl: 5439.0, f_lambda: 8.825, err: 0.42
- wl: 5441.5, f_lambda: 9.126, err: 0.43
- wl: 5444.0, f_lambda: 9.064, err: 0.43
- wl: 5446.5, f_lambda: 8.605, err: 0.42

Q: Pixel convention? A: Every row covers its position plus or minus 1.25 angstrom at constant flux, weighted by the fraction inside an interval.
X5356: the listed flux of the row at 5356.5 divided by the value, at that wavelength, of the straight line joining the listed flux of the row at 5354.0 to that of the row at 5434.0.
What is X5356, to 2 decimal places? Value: 1.03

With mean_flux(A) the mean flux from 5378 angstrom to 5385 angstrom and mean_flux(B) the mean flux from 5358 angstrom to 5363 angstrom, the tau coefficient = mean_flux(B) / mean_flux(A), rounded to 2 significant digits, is 0.99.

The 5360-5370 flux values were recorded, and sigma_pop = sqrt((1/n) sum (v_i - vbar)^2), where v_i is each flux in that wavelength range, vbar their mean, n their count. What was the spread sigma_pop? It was 0.19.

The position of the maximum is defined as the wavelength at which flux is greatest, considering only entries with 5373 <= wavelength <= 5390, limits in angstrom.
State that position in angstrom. 5381.5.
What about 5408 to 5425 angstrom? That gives 5414.0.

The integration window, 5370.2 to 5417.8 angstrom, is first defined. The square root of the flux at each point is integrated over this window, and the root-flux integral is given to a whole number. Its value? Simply 138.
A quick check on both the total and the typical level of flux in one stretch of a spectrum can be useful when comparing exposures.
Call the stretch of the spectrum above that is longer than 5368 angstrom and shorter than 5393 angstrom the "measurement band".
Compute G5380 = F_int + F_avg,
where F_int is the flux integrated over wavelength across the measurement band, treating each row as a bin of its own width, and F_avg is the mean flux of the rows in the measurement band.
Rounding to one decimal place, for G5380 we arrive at 224.2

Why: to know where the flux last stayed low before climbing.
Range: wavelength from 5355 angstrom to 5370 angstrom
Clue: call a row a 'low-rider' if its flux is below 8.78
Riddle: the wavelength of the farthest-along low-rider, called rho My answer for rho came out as 5369.0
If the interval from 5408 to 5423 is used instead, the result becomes 5416.5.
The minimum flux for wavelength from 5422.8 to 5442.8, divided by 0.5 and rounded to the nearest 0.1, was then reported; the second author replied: 15.2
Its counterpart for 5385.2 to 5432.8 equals 14.3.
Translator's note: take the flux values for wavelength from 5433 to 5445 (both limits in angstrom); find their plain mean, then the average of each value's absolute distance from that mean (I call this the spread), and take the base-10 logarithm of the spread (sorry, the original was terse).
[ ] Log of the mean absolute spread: -0.46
